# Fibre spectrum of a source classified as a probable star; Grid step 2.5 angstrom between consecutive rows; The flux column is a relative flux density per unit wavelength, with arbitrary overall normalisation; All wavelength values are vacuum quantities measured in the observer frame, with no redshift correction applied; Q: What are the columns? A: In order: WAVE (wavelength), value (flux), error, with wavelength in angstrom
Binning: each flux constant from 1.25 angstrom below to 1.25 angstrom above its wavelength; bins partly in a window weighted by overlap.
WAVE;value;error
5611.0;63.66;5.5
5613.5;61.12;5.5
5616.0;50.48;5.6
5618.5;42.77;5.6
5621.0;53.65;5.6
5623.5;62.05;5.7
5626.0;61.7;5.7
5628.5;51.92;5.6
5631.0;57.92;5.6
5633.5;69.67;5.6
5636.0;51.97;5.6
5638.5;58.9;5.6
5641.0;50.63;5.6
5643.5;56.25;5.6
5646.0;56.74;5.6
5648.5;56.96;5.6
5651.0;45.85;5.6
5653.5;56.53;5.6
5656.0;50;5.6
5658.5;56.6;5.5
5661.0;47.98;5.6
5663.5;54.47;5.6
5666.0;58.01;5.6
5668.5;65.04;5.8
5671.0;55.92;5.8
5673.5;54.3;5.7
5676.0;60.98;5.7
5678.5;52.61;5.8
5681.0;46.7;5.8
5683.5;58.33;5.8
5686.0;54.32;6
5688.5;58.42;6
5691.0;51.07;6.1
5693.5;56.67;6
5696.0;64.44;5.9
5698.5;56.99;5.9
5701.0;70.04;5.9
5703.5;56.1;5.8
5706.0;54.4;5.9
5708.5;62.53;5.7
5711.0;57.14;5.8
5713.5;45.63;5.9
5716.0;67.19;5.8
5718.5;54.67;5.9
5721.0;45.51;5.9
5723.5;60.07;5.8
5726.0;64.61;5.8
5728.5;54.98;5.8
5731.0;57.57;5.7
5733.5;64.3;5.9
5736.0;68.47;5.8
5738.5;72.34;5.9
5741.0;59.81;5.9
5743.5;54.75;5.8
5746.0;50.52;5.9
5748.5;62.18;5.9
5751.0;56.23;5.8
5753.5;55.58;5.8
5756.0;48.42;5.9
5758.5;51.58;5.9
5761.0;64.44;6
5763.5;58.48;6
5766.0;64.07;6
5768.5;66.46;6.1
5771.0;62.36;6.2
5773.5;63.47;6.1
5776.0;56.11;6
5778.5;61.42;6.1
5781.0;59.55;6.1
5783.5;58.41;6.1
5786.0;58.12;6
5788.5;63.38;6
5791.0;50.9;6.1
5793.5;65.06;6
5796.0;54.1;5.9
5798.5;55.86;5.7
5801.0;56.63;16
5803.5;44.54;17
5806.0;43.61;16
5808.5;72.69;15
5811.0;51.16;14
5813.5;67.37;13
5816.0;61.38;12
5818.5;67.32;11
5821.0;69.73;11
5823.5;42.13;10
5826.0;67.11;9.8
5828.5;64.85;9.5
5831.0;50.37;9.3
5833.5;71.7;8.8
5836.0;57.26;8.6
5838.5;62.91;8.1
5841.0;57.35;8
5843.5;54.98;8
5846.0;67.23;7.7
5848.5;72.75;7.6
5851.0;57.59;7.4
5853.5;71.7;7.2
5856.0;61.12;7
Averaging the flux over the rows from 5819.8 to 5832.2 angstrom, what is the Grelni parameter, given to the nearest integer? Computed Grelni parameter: 59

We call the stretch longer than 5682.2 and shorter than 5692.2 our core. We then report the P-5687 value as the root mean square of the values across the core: 56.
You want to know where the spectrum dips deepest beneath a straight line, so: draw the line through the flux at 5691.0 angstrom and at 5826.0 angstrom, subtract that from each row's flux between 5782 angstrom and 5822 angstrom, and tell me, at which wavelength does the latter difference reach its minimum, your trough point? 5806.0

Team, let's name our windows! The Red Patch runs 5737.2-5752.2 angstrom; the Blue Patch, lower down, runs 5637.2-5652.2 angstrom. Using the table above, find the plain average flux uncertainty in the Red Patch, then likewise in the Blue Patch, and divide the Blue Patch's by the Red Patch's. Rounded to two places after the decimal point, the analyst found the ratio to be 0.95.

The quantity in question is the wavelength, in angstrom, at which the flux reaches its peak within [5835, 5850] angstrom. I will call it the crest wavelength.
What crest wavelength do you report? 5848.5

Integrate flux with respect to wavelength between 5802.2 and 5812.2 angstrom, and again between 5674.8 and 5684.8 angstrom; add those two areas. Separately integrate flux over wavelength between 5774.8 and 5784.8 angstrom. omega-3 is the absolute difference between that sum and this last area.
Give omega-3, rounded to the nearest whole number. 488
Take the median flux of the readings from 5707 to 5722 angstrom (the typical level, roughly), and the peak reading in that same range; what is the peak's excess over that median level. 11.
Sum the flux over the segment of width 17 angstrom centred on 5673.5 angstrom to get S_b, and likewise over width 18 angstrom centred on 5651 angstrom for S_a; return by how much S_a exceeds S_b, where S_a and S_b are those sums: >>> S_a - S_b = -14.6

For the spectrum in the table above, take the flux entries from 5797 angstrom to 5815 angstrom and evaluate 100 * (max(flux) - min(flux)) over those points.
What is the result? 2908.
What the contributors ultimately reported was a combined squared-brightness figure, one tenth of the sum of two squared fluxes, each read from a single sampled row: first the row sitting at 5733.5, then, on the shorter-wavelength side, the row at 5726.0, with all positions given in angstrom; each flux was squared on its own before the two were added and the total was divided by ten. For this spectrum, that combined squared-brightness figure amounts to 831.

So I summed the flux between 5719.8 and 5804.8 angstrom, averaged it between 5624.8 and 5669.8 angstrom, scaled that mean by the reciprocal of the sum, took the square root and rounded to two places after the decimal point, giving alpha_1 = 0.17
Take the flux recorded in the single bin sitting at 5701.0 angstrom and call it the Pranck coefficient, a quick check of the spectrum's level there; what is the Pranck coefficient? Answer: 70.04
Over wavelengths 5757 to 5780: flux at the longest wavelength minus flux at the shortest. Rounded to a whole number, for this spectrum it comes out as 10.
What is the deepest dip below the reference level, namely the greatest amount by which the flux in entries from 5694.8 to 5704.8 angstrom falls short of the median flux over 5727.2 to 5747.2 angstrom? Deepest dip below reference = 3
